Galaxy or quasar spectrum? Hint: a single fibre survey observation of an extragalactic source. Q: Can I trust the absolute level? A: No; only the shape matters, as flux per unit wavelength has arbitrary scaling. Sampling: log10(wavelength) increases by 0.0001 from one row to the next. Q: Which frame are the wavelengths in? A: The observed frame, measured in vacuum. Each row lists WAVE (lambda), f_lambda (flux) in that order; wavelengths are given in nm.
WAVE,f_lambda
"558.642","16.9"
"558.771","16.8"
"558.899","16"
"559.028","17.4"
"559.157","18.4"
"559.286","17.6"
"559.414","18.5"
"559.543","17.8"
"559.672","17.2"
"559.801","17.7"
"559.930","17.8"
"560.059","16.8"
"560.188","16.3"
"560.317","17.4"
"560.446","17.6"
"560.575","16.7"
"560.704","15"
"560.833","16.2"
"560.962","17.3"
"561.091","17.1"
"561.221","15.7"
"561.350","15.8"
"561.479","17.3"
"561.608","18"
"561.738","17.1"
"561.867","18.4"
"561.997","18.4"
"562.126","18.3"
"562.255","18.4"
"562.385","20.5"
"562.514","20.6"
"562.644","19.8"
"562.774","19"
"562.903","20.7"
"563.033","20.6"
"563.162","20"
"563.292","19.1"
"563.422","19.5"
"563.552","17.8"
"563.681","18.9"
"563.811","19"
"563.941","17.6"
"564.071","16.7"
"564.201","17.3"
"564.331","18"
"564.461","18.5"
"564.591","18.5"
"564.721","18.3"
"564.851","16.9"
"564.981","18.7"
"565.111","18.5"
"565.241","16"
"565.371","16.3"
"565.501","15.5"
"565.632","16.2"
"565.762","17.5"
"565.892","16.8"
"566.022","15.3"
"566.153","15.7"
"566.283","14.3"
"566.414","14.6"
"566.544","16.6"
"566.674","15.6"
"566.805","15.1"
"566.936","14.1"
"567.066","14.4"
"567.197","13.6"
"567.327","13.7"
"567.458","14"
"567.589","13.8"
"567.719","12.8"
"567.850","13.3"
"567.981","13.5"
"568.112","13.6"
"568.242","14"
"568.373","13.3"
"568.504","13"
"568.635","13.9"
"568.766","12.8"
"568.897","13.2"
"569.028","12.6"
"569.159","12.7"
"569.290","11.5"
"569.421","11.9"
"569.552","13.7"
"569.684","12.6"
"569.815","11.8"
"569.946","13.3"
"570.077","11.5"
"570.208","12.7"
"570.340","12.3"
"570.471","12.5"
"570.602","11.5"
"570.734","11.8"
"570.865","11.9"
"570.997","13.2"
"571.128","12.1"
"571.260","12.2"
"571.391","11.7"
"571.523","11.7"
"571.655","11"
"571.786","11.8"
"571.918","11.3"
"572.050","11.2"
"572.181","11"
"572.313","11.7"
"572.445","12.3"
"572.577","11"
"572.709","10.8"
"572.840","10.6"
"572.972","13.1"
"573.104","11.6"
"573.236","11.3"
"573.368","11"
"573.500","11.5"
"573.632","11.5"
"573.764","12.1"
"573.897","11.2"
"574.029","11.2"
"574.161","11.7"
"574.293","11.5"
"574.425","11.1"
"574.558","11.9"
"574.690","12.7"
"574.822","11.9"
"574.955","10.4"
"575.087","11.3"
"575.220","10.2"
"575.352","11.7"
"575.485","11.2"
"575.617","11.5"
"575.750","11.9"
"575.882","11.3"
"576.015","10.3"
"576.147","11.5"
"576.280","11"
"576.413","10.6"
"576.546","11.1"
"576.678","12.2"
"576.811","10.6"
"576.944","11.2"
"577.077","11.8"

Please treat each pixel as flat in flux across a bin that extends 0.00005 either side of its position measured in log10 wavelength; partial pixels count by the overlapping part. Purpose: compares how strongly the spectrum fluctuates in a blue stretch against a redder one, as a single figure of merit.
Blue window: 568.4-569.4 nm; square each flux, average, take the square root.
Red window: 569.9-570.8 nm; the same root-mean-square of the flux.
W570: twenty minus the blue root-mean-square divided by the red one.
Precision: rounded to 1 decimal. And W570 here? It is 19.0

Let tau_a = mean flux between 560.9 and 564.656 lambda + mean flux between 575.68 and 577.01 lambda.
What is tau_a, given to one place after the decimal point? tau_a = 29.6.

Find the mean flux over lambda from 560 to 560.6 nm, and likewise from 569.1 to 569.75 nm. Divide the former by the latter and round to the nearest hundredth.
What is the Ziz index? 1.36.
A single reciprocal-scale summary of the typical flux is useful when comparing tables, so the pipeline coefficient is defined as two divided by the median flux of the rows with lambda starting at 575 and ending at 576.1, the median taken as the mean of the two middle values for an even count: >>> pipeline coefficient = 0.177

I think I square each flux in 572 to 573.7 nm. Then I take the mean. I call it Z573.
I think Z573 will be 131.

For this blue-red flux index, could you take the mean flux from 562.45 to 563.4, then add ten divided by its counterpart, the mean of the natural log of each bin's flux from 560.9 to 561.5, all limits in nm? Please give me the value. 23.5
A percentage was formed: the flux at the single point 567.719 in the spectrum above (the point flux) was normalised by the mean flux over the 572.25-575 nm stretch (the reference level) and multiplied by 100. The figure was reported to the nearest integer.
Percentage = 111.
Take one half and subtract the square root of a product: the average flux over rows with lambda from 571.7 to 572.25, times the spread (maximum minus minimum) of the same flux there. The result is -2.5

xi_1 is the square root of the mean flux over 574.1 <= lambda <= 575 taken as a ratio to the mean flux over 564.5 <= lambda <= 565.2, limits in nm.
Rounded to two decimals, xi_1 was 0.80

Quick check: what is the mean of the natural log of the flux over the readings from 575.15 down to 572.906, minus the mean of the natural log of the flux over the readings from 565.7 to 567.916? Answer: -0.24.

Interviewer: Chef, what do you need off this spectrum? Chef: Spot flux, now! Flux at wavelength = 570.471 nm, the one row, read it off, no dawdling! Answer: 12.5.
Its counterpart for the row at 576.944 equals 11.2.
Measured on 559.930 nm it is 17.8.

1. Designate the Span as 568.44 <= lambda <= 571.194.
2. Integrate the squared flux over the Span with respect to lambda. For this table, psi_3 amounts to 432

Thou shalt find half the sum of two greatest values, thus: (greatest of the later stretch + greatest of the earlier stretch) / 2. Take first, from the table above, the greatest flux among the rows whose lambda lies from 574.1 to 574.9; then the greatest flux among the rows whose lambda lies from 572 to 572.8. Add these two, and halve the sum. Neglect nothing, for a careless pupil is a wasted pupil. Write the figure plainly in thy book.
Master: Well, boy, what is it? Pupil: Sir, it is 12.5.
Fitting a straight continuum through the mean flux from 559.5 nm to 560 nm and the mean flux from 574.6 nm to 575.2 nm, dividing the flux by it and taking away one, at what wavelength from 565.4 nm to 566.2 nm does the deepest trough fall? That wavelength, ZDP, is 565.501 nm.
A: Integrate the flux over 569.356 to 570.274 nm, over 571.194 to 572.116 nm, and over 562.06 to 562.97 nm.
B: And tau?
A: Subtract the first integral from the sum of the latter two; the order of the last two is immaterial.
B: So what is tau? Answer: 17.0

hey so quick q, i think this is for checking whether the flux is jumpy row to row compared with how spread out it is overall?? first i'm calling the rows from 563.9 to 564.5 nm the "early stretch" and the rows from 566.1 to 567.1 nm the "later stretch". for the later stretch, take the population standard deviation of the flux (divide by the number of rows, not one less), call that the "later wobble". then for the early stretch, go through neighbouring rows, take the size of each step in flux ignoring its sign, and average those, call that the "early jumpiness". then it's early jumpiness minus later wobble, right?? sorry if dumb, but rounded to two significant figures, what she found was -0.13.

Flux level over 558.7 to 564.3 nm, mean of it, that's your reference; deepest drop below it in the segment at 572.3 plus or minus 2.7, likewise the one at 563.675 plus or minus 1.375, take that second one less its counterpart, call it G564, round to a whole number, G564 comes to -6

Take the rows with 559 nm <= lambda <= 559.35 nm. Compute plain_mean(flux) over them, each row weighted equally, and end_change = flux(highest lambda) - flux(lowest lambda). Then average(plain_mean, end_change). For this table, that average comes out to 9.0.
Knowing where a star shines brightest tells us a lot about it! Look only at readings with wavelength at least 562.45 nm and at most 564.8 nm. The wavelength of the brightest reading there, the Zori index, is 562.903 nm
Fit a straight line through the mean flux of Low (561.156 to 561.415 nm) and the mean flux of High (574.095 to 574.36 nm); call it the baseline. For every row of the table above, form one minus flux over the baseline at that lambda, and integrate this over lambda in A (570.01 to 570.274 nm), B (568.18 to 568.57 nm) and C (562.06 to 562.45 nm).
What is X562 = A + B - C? 0.11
